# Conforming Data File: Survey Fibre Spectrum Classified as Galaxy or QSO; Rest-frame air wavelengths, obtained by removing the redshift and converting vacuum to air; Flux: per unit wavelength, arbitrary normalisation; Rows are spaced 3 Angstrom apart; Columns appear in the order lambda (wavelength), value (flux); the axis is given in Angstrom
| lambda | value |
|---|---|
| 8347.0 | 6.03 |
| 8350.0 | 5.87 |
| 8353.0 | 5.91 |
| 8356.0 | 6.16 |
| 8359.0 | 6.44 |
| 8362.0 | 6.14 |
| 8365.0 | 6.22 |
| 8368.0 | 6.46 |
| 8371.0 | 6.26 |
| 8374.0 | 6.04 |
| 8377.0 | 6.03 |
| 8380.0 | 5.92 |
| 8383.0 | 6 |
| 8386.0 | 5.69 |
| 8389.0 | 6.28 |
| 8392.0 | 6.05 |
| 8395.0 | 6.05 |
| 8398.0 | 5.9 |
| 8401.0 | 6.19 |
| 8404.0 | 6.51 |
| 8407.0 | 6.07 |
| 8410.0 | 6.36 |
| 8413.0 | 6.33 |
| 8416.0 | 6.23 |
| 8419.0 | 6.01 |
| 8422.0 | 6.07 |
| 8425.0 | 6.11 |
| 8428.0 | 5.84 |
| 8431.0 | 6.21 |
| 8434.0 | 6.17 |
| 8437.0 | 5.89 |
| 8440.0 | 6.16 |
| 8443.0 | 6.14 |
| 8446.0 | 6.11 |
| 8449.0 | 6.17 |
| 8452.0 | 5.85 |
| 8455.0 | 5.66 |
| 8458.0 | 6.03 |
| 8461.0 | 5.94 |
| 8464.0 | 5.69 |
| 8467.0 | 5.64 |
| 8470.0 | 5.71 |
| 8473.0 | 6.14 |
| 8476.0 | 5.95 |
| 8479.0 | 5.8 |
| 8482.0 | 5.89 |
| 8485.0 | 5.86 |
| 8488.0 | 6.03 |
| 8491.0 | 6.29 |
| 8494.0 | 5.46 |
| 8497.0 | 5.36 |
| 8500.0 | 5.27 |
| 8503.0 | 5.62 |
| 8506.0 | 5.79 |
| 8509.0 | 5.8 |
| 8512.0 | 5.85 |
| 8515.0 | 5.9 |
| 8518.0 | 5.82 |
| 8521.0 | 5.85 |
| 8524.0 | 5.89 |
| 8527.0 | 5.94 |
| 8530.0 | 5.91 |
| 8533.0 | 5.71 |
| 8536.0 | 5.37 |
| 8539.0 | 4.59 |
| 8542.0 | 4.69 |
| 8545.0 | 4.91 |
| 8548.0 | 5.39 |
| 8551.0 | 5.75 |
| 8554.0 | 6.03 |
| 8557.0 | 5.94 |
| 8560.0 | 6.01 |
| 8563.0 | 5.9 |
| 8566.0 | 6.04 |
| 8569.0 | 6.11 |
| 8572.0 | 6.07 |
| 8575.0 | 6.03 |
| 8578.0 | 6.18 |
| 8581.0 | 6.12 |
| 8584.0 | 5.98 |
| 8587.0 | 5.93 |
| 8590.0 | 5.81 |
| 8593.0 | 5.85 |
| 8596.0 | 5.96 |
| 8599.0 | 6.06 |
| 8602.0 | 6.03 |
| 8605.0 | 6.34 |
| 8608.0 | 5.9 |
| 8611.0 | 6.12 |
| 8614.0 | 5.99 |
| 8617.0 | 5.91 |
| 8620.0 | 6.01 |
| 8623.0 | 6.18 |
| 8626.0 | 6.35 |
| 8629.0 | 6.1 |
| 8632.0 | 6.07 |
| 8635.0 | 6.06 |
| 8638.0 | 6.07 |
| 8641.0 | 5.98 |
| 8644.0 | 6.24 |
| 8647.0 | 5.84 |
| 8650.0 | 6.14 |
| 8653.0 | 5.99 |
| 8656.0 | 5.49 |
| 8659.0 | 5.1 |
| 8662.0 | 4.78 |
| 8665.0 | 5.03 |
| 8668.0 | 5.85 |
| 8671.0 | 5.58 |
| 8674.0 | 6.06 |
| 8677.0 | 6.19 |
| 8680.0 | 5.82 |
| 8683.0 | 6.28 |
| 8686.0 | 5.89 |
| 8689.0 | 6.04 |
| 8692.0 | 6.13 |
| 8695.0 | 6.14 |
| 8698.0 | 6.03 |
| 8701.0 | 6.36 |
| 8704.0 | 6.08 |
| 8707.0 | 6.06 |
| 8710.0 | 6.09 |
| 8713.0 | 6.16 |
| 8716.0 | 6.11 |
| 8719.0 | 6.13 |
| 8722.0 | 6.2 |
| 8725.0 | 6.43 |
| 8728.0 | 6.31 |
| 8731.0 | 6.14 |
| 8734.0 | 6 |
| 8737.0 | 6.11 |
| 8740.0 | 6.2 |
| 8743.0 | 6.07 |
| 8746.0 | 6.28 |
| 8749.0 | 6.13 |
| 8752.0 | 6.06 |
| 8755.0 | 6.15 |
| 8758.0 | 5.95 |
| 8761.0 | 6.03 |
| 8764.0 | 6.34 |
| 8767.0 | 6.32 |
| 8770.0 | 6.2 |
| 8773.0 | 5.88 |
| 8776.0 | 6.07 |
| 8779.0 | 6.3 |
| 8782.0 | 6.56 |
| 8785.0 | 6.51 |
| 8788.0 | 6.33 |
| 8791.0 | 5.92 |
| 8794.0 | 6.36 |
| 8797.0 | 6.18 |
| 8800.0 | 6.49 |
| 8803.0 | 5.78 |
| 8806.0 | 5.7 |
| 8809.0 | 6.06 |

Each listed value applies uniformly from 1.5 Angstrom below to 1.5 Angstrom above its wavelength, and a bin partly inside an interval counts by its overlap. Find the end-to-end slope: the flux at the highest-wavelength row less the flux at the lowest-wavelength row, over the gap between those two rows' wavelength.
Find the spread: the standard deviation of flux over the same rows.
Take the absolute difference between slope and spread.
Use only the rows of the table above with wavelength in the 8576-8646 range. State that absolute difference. 0.14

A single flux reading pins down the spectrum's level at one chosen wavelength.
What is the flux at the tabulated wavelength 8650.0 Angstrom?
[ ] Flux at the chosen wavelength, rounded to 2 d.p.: 6.14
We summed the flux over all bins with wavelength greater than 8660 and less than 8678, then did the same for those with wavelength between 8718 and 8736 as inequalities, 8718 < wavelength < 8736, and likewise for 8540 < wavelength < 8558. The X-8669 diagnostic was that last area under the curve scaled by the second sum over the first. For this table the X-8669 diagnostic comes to 36.3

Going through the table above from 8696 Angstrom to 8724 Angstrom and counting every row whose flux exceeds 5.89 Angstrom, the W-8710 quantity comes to 9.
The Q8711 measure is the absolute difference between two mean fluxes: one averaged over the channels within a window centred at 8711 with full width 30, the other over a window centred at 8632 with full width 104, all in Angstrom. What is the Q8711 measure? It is 0.24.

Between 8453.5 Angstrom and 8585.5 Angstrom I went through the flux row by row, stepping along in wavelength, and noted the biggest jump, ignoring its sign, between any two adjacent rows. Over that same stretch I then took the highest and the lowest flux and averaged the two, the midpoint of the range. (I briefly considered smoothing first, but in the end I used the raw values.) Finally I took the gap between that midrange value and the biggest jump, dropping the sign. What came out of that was 4.61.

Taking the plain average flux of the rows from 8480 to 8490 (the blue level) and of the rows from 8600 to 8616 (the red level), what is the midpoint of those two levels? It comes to 6.00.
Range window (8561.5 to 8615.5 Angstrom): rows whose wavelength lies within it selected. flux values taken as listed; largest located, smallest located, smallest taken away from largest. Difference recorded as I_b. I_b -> 0.53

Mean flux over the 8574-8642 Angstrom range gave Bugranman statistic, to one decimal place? 6.0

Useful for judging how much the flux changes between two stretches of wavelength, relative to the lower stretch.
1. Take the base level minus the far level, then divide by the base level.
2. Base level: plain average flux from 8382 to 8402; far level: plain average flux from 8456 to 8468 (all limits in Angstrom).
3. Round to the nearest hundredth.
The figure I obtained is 0.03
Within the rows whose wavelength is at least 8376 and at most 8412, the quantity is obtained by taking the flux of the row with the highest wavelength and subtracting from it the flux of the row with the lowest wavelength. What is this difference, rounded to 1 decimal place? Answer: 0.3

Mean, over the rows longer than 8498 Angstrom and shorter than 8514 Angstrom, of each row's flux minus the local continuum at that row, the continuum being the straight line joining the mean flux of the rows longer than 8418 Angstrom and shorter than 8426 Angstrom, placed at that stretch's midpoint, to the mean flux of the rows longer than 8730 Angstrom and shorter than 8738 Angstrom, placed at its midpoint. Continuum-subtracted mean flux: -0.40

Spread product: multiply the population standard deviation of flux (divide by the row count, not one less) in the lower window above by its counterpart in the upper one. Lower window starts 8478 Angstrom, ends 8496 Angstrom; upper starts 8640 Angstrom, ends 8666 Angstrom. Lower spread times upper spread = 0.13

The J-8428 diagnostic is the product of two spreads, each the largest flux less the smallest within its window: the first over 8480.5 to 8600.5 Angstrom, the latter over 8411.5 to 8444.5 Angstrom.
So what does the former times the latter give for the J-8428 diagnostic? 0.8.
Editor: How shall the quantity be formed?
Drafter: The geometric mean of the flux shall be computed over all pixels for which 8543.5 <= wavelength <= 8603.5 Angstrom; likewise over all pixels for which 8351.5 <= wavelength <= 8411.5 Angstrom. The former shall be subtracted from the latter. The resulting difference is 0.23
